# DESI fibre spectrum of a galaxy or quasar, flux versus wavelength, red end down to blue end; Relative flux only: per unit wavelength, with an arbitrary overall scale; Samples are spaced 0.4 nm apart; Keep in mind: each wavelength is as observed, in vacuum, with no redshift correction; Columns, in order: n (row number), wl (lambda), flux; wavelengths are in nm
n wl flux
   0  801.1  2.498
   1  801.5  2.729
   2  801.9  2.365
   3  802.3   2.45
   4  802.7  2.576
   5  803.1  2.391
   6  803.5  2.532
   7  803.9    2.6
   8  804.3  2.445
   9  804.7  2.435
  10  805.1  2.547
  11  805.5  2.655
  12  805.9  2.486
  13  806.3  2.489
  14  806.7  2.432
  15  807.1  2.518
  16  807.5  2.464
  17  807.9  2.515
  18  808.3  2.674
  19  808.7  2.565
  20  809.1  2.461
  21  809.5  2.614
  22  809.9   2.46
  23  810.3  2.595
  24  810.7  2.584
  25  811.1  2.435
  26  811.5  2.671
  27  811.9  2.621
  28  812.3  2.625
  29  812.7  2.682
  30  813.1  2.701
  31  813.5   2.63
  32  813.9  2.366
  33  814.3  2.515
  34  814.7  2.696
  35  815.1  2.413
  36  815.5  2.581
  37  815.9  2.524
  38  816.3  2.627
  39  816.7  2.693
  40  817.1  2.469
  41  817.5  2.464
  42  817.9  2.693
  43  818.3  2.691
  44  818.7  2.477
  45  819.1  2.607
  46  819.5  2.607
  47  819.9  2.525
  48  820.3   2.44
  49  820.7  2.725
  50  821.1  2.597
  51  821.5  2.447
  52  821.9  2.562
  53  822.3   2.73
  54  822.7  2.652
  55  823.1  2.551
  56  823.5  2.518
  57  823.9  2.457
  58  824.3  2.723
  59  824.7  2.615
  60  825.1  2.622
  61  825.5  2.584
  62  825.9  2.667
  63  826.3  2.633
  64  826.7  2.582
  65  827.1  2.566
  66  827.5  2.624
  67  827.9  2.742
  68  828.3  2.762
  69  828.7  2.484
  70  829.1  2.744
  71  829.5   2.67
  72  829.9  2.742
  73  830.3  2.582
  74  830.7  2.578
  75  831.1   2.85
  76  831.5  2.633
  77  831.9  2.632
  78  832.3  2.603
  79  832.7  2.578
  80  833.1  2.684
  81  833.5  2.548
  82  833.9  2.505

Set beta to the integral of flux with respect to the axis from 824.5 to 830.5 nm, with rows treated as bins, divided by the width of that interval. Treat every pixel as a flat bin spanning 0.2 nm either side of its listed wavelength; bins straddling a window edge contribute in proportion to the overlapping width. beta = 2.64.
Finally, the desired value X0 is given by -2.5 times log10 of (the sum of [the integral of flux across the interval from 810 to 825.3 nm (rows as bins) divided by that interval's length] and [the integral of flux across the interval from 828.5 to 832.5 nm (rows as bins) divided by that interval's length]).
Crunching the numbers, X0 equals -1.80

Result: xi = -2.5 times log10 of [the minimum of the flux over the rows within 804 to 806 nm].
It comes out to -0.97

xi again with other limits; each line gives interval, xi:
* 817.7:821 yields -0.97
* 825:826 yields -1.03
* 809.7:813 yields -0.97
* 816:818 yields -0.98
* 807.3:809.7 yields -0.98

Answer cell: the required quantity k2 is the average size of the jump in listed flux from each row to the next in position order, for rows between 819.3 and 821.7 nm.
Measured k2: 0.146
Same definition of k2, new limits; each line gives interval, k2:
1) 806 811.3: 0.102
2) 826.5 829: 0.098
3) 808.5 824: 0.119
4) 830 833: 0.091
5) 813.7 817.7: 0.137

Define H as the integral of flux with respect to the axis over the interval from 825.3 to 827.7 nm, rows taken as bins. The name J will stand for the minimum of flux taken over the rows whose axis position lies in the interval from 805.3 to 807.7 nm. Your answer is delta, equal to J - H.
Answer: -3.83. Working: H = 6.26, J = 2.432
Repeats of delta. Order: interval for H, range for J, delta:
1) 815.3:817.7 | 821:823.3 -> -3.70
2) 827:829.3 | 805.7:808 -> -3.68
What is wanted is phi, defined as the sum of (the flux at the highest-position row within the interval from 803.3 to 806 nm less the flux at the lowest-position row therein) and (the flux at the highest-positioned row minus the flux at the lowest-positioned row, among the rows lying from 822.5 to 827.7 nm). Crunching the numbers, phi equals -0.07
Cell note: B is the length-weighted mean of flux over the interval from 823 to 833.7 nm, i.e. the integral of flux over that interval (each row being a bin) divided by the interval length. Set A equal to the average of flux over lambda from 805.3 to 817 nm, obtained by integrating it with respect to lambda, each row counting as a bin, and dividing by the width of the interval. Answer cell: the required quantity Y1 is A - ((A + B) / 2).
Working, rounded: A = 2.56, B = 2.63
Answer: -0.034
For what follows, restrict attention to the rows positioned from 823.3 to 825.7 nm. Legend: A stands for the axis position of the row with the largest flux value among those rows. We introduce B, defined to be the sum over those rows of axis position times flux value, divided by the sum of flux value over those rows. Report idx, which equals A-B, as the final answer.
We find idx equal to -0.21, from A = 824.3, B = 824.51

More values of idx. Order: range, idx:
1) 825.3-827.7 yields -0.60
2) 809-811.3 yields -0.60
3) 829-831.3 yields 1.00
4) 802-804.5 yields 0.60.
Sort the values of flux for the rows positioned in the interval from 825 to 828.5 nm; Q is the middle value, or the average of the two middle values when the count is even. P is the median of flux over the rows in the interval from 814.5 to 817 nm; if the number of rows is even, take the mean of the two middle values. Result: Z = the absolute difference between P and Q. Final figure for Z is 0.020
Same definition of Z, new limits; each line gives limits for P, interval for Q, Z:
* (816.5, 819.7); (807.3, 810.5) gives 0.067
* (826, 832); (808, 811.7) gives 0.049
